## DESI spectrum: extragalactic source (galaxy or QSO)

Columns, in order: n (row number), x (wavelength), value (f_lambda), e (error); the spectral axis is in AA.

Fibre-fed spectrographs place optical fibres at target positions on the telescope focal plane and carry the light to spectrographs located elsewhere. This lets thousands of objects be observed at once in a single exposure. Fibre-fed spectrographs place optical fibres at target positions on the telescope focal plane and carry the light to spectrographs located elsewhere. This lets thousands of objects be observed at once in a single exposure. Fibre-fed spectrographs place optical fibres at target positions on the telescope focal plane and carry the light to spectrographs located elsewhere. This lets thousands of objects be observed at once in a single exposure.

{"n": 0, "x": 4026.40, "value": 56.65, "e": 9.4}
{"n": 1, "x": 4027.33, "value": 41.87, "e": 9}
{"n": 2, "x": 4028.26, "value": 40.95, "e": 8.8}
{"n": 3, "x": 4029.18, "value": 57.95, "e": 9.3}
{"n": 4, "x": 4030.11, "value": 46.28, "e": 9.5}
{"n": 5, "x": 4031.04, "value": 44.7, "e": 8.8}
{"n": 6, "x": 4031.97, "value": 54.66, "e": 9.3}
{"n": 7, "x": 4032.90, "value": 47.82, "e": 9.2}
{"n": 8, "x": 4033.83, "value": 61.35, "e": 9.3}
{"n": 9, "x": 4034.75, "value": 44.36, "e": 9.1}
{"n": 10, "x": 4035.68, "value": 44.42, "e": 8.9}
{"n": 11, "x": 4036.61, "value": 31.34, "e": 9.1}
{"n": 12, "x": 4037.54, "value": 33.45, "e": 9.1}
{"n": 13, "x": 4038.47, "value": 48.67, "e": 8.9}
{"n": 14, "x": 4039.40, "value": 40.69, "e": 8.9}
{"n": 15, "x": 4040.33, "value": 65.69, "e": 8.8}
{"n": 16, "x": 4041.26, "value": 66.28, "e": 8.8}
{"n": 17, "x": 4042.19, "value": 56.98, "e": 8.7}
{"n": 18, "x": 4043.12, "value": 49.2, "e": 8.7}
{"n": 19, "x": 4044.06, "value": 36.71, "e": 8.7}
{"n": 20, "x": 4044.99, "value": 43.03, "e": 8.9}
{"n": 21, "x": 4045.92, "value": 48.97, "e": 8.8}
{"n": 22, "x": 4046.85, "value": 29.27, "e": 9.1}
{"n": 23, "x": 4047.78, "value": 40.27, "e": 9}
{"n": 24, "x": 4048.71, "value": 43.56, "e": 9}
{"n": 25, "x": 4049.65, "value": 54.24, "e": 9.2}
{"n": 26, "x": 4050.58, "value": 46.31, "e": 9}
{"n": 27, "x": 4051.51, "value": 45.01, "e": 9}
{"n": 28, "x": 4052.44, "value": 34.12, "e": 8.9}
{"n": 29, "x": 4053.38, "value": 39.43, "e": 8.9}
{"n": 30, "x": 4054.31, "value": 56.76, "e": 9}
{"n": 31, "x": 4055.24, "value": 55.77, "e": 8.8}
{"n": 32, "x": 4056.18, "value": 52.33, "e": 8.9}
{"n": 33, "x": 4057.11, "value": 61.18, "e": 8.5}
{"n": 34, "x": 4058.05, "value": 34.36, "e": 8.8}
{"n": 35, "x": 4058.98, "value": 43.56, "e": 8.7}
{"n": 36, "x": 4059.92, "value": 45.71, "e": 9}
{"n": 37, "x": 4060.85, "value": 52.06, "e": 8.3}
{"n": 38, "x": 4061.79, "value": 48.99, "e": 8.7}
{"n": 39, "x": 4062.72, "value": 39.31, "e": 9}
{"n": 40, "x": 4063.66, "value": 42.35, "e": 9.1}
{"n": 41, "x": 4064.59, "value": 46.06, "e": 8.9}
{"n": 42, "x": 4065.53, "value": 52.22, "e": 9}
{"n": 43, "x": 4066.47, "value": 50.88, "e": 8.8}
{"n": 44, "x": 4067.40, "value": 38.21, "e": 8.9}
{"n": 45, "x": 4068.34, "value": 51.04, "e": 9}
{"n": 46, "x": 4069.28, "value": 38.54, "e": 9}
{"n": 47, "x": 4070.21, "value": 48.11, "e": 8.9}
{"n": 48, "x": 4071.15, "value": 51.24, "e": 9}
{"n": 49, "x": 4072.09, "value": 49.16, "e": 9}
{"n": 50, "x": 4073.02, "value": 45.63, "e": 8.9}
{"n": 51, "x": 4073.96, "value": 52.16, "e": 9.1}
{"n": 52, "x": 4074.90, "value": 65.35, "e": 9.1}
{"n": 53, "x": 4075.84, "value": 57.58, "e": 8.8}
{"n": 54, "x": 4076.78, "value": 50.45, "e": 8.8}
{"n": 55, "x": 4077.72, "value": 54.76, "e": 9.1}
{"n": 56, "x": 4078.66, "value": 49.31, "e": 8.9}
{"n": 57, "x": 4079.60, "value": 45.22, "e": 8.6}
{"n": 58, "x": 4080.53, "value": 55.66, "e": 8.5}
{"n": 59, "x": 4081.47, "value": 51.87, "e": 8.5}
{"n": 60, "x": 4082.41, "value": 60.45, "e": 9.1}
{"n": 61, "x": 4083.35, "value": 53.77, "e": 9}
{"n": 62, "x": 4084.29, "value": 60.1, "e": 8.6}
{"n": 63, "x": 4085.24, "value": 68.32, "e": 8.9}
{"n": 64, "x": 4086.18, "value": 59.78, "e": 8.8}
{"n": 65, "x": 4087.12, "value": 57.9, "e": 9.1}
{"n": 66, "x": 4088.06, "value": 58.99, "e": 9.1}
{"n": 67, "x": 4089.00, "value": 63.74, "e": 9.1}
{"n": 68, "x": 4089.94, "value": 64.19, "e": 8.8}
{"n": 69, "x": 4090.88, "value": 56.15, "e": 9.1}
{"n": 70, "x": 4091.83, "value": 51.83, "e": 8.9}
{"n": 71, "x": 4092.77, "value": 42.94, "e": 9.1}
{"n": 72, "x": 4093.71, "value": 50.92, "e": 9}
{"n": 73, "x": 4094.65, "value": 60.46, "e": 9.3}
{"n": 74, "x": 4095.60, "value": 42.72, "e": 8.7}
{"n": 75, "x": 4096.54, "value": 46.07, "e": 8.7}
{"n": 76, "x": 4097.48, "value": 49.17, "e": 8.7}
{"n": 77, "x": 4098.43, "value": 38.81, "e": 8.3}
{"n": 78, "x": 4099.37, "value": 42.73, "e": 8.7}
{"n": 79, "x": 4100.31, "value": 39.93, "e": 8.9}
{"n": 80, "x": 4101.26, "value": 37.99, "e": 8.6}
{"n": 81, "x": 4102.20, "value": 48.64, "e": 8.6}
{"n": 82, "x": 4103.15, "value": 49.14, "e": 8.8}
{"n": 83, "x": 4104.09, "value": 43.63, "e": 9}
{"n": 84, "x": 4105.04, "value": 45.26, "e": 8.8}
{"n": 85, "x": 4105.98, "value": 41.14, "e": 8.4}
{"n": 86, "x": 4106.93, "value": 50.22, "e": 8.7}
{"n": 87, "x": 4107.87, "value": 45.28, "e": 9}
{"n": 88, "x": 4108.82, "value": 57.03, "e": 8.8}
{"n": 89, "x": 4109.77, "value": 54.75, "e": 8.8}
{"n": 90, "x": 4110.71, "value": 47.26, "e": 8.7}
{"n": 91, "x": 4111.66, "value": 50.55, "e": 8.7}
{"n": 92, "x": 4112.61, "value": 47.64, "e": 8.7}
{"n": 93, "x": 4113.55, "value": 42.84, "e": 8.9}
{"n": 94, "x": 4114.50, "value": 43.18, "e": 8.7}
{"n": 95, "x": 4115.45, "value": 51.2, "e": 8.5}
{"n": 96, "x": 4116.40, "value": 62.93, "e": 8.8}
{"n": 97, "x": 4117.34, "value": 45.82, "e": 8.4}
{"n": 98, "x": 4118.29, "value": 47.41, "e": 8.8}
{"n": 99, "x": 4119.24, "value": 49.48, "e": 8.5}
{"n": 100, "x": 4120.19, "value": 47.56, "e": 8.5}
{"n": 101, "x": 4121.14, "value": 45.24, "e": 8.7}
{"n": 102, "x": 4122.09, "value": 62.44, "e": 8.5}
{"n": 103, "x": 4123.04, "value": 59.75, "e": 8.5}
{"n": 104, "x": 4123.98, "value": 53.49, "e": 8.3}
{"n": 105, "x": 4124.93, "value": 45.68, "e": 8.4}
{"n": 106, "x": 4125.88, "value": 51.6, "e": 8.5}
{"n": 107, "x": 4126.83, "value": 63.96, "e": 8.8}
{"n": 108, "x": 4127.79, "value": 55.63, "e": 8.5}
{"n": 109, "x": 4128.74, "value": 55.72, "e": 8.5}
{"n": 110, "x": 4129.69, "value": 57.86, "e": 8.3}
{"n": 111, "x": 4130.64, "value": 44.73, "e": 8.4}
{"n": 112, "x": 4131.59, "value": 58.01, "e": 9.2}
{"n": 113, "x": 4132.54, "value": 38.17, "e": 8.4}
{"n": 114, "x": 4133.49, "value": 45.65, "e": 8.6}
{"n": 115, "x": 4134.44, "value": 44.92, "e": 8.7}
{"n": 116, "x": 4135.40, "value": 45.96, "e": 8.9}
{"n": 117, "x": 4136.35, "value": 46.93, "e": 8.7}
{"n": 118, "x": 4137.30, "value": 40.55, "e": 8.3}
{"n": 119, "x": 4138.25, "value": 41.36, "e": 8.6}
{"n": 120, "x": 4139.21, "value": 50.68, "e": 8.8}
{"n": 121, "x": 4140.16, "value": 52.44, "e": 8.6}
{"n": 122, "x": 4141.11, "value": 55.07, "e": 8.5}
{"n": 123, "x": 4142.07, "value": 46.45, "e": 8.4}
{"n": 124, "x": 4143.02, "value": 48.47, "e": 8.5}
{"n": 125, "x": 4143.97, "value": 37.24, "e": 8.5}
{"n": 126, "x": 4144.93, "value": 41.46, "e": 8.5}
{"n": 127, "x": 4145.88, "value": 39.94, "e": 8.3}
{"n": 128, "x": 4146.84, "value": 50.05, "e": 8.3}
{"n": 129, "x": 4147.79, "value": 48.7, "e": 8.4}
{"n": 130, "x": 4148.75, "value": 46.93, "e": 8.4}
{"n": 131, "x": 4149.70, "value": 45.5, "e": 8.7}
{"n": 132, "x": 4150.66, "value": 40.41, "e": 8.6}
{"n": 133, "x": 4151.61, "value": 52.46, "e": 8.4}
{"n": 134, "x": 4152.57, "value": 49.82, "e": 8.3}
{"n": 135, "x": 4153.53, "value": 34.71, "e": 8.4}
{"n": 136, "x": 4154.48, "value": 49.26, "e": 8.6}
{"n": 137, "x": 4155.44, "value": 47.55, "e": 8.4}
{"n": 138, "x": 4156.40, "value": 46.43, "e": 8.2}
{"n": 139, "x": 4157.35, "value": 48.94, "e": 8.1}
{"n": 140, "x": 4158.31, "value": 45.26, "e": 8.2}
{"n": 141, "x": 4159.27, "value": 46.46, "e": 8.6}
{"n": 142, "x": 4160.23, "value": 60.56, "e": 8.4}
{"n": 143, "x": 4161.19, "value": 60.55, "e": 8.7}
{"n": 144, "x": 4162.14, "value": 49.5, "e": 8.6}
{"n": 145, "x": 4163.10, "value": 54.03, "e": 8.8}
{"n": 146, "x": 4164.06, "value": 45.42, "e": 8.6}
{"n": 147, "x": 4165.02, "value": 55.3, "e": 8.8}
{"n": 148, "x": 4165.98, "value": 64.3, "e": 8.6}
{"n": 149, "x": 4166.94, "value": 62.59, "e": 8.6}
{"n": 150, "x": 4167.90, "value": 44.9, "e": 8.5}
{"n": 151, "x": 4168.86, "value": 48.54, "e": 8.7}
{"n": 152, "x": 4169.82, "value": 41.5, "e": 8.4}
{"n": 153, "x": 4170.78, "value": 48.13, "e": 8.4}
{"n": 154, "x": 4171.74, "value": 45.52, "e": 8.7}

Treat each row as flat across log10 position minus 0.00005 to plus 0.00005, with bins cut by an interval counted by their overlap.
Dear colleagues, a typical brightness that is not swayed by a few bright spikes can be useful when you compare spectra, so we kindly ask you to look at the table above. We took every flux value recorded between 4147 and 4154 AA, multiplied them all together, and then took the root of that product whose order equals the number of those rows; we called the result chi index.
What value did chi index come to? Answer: 45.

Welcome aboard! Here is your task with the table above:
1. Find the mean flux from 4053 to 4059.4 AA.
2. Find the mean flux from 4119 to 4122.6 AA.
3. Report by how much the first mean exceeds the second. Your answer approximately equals -2.1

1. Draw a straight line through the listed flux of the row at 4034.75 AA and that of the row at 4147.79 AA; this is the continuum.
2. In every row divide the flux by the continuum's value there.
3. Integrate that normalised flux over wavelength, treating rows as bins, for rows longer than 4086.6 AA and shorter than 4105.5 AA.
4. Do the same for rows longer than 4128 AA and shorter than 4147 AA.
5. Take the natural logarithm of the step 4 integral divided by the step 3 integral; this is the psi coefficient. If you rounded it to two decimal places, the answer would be -0.08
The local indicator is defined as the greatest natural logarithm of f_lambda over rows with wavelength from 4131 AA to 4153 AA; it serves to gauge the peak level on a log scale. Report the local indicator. 4.06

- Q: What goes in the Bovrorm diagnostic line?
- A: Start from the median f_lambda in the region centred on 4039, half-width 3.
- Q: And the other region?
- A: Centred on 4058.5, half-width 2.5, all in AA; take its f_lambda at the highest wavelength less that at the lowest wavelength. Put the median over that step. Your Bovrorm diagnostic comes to -165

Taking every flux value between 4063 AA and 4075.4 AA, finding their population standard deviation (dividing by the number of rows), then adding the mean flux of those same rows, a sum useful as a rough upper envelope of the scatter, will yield 55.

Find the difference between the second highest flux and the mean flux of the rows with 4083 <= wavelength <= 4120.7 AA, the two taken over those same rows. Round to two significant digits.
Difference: 14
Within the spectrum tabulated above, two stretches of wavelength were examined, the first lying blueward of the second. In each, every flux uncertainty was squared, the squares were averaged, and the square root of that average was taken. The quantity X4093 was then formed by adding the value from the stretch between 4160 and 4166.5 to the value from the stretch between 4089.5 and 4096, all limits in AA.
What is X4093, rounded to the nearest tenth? 17.6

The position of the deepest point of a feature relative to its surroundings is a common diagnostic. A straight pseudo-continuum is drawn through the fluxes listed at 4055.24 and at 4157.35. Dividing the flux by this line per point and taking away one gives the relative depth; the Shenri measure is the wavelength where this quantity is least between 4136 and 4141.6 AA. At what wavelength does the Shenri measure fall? 4137.30 AA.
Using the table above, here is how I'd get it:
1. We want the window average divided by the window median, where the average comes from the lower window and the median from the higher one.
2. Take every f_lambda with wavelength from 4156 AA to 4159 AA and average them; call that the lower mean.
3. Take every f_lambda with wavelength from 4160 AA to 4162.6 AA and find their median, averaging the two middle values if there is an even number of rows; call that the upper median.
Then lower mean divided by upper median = 0.77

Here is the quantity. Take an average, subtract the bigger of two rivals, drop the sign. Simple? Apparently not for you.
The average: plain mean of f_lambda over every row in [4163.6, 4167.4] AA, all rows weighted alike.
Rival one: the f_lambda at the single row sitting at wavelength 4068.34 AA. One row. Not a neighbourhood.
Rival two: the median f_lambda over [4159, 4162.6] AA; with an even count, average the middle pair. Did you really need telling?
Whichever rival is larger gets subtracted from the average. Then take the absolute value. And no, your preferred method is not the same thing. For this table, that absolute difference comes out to 1.9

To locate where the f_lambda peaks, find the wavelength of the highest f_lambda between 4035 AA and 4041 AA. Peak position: 4040.33 AA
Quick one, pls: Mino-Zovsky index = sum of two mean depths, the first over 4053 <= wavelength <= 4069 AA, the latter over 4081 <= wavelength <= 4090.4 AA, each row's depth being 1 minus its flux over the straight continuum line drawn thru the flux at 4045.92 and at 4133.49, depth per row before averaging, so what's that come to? -0.25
